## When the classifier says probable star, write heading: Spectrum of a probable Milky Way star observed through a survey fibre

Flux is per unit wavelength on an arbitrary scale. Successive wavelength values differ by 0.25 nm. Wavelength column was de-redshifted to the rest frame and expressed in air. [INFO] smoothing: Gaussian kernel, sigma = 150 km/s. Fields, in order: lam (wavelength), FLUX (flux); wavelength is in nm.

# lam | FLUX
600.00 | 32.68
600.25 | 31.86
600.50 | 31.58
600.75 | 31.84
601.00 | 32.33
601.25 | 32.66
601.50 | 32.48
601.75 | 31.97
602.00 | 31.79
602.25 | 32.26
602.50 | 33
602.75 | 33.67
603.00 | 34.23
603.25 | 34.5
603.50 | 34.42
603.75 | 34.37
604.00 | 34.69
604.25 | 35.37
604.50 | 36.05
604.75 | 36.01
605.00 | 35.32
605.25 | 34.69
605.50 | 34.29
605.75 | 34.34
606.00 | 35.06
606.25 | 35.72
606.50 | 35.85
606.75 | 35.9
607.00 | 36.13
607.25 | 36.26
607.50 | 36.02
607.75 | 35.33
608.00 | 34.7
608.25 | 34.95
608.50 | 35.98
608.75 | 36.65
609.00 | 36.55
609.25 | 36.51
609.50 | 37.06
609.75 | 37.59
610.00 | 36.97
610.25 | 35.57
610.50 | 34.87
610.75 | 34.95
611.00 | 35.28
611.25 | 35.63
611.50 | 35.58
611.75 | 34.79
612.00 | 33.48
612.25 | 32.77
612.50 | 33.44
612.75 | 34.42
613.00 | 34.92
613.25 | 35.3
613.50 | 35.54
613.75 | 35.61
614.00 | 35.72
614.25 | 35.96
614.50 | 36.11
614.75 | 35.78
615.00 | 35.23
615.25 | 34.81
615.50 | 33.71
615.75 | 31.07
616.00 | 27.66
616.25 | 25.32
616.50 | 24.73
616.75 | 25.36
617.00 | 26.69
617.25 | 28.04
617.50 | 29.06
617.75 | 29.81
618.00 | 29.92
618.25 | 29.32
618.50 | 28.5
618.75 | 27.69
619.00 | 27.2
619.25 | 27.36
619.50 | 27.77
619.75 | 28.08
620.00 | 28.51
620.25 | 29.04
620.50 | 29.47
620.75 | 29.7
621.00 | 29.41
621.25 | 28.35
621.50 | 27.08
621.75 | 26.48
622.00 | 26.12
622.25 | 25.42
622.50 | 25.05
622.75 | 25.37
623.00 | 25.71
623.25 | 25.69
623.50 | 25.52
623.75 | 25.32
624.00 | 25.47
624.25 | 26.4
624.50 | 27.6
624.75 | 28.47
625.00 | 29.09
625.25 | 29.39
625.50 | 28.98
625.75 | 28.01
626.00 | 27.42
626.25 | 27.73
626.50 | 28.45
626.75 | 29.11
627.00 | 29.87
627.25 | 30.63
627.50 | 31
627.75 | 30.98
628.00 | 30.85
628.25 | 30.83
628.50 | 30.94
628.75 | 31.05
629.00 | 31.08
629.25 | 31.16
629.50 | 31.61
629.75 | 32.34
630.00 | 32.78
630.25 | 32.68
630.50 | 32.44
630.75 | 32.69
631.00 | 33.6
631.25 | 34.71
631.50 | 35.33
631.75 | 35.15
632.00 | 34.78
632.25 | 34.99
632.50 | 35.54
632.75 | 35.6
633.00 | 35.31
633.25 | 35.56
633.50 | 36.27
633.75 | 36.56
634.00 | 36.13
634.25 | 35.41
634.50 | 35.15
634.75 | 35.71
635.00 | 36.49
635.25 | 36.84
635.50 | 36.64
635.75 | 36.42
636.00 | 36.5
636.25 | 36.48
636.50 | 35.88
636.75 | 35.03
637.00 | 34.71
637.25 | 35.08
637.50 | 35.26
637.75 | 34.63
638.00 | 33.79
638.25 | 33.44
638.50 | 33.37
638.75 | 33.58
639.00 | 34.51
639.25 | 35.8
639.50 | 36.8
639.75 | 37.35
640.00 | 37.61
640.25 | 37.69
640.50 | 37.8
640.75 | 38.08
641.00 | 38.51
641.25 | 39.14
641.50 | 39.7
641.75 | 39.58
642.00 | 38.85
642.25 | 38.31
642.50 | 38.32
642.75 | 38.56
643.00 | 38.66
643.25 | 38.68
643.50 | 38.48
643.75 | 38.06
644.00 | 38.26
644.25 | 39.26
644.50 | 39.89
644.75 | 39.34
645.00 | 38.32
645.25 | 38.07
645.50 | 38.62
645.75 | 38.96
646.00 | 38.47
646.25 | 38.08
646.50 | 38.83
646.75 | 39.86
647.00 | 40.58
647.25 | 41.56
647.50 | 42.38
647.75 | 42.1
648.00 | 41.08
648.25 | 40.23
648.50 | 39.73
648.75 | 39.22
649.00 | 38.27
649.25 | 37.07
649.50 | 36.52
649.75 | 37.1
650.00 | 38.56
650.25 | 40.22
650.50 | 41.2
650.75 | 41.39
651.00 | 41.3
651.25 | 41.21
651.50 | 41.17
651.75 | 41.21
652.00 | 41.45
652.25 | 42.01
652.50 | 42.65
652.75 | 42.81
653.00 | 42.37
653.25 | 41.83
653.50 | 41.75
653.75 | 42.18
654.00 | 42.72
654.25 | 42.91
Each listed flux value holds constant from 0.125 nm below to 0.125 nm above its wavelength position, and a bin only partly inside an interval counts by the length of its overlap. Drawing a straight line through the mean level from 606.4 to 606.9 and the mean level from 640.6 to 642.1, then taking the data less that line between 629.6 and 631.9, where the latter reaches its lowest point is 629.75 nm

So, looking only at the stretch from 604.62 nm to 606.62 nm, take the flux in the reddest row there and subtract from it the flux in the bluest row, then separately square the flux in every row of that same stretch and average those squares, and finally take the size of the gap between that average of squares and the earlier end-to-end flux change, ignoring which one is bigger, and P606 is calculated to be 1237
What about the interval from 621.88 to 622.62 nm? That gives 653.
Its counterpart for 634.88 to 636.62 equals 1330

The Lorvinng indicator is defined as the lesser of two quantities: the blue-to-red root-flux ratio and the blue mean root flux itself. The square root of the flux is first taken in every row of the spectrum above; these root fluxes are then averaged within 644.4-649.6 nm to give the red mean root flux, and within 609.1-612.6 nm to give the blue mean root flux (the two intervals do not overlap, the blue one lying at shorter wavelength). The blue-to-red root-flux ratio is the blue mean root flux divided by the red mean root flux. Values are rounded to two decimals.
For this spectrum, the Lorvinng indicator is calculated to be 0.95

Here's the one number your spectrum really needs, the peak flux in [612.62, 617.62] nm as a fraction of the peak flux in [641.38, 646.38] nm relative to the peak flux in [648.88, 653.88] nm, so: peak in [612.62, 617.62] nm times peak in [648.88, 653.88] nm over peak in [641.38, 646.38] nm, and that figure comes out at 39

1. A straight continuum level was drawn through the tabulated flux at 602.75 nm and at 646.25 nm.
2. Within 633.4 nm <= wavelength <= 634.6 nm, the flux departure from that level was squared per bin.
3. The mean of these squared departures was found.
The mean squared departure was 1.2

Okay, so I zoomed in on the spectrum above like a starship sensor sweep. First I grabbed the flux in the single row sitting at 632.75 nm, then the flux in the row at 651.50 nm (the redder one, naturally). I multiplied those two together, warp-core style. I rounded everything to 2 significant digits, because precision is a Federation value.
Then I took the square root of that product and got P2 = 38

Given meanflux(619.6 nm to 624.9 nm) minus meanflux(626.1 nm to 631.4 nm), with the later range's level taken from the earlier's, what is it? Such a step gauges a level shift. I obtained -4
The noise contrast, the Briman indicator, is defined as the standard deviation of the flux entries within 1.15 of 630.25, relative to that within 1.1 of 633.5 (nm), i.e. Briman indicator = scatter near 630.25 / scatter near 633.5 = 2.2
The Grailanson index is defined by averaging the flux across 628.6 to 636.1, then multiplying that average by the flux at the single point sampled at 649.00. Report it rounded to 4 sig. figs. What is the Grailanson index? 1322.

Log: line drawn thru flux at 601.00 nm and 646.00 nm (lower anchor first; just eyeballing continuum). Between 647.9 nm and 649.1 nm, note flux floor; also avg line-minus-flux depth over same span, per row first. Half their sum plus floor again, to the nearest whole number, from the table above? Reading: 57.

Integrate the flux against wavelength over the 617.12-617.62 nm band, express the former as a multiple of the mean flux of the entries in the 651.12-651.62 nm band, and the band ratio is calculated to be 0.35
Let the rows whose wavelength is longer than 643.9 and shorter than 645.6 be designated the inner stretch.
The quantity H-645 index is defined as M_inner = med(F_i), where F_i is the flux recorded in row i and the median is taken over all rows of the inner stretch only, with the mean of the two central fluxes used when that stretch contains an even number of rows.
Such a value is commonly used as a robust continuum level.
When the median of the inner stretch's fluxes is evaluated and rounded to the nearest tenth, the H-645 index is 38.6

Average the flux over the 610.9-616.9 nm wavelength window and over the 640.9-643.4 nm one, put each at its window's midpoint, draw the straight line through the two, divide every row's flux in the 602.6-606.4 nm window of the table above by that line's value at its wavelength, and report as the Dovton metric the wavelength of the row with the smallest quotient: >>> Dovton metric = 602.75 nm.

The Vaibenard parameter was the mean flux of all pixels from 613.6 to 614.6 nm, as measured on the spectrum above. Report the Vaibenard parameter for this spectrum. 36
